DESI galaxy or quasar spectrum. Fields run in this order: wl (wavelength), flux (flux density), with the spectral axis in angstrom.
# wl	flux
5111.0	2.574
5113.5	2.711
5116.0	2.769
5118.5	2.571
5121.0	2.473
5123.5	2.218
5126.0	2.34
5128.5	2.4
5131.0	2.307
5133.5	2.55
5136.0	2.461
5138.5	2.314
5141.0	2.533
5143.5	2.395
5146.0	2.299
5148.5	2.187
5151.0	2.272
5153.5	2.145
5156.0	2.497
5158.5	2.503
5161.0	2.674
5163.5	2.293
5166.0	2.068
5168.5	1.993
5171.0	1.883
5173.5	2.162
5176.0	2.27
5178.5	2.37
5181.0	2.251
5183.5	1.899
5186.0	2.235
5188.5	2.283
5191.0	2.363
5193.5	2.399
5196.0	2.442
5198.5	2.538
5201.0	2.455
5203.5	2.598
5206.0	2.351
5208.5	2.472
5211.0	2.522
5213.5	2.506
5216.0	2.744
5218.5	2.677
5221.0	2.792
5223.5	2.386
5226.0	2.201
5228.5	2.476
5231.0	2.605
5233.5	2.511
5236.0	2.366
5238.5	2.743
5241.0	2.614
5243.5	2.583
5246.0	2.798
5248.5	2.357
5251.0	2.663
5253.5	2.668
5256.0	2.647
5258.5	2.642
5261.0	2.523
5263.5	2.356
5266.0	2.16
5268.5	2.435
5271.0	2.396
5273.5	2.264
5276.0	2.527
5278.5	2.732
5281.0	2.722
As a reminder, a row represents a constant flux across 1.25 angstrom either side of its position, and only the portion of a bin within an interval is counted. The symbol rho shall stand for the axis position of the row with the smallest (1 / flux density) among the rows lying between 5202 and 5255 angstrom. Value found 5246.0 angstrom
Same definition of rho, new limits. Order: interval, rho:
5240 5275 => 5246.0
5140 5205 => 5161.0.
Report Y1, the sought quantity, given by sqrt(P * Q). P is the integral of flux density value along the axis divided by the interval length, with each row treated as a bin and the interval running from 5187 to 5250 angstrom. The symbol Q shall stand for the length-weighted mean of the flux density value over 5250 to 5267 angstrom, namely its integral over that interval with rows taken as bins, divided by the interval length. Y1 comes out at 2.518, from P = 2.51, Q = 2.53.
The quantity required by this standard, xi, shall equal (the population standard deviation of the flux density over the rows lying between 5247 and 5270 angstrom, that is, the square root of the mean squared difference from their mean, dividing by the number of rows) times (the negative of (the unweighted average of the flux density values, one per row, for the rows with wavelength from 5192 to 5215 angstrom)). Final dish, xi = -0.42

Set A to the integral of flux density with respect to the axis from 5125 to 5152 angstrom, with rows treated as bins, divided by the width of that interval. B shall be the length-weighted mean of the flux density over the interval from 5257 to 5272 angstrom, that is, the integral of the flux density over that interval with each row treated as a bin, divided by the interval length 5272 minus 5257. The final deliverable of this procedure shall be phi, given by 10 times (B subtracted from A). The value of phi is -1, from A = 2.37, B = 2.42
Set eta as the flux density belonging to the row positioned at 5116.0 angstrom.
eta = 2.769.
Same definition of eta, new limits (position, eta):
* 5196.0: 2.442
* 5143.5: 2.395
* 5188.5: 2.283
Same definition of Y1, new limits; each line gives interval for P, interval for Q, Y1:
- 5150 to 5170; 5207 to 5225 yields 2.435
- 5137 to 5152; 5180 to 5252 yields 2.406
